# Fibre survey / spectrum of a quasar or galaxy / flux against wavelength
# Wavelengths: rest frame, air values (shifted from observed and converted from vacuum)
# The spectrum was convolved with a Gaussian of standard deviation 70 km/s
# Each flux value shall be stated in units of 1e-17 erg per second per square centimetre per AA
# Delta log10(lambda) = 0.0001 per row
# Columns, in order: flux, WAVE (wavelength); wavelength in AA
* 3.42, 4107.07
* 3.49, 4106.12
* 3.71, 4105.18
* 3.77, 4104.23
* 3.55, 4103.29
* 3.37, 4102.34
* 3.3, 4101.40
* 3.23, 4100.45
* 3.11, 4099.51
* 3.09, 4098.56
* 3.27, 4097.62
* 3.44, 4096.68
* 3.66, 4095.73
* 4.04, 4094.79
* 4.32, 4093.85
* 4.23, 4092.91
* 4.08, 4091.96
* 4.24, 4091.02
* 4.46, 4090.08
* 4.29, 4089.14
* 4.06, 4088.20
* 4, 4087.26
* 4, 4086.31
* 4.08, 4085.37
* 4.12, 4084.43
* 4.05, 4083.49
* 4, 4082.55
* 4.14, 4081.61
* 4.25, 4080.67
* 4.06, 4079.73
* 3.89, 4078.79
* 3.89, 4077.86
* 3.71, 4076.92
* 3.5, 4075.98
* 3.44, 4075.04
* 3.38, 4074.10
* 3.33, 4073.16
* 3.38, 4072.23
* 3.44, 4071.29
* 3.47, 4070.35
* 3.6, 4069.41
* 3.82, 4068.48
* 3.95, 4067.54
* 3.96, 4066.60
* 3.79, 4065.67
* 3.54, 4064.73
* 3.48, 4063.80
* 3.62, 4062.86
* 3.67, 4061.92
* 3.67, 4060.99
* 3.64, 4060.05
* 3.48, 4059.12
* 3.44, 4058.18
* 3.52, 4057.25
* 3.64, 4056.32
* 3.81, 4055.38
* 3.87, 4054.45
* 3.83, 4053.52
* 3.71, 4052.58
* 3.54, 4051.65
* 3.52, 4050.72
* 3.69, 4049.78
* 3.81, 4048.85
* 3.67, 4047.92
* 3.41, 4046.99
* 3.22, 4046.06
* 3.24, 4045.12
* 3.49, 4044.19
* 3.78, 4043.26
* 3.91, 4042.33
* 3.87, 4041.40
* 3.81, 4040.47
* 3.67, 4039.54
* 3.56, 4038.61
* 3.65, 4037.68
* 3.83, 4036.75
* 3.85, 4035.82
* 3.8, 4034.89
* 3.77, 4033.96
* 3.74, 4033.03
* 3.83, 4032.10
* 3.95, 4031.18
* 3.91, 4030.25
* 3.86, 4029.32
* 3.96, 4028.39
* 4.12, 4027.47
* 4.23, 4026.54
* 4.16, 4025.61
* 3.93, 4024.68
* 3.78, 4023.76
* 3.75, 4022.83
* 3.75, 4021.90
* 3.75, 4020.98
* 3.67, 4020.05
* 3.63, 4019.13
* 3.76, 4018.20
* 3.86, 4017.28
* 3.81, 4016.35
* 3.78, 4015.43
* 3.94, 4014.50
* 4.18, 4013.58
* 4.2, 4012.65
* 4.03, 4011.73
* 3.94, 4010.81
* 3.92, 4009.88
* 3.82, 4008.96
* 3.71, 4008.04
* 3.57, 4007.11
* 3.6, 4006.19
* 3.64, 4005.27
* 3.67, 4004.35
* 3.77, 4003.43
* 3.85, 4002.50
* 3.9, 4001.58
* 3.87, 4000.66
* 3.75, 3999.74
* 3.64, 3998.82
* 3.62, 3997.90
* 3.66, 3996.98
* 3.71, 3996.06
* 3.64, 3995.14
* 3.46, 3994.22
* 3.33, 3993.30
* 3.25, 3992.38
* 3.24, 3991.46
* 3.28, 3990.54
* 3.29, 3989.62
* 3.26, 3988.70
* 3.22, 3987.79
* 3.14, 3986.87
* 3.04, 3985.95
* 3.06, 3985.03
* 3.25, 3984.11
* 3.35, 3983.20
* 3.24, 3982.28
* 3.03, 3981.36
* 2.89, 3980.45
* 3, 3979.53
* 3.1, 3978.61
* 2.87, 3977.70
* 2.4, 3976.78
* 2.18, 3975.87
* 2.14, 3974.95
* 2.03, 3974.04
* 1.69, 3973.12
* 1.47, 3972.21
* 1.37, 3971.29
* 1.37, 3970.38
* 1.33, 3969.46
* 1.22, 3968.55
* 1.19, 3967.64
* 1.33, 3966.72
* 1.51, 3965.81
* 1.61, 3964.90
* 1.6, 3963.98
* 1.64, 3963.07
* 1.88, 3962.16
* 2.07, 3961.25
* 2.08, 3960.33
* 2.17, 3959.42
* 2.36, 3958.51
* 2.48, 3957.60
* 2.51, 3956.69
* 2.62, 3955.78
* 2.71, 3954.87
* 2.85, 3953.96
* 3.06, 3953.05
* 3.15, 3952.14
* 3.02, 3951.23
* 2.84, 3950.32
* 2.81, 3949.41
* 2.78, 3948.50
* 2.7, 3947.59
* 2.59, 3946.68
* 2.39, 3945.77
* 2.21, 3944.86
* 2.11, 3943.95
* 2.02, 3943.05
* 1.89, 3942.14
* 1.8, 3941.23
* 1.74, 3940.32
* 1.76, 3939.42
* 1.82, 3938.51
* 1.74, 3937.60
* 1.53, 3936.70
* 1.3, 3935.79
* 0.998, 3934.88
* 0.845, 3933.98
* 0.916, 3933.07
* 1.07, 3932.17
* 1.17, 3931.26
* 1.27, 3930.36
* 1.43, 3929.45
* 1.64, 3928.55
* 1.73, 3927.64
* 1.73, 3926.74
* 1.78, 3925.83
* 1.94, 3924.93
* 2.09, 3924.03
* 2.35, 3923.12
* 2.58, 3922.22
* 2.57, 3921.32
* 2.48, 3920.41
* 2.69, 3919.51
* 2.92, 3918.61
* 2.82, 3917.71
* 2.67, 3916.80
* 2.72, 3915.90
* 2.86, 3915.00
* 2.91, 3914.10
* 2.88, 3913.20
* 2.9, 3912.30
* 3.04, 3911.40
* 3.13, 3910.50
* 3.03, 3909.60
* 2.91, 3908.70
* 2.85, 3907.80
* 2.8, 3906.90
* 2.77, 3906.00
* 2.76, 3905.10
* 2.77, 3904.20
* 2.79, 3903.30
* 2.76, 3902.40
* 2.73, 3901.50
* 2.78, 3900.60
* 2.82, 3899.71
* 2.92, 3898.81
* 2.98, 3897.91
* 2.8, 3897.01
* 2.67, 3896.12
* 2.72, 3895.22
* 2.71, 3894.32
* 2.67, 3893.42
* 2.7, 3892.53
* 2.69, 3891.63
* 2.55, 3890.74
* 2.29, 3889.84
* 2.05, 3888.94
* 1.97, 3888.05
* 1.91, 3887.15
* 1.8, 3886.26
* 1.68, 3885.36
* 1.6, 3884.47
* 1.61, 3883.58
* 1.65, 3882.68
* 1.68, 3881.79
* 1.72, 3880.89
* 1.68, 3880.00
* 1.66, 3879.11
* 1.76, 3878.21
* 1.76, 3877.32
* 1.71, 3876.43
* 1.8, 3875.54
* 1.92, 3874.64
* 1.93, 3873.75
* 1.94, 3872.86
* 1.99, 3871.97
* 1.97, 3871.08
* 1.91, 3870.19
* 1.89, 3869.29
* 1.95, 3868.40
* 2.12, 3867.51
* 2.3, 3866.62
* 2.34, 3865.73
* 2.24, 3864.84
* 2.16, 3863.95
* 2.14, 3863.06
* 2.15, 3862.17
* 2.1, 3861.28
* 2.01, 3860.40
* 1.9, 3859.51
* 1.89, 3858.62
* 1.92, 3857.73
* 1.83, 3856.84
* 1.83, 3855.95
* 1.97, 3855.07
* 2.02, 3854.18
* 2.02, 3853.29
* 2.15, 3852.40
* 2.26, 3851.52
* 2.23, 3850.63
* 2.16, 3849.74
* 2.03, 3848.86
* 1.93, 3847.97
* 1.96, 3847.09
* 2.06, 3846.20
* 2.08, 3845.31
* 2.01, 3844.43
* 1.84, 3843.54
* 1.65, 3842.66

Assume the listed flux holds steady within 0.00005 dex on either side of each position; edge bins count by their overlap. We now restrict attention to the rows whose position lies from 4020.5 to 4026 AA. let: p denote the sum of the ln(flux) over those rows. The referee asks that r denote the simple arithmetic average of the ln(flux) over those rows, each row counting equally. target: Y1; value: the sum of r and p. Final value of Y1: 9.4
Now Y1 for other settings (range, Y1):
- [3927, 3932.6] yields 2.2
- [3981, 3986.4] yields 8.1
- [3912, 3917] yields 7.3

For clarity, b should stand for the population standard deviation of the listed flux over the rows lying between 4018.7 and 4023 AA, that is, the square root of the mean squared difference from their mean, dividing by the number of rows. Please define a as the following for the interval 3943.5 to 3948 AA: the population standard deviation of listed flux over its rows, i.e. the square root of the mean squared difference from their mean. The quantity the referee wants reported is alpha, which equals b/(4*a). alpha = 0.06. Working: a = 0.222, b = 0.051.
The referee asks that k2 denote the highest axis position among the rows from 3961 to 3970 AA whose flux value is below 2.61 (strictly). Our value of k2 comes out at 3969.46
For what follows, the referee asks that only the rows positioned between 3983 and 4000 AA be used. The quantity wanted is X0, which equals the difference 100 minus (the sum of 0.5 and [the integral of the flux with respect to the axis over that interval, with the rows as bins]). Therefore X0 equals 42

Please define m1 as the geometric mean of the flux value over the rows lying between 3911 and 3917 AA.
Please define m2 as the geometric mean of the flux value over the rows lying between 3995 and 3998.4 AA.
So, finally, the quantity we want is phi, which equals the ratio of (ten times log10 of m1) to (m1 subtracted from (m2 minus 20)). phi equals -0.24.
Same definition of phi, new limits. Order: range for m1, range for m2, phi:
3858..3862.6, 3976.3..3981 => -0.16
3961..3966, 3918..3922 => -0.12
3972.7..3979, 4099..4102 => -0.19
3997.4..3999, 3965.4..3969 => -0.25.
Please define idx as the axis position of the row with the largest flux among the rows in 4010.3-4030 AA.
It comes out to 4026.54 AA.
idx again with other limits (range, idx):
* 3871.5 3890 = 3889.84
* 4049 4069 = 4066.60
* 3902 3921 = 3910.50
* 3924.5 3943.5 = 3943.05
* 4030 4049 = 4031.18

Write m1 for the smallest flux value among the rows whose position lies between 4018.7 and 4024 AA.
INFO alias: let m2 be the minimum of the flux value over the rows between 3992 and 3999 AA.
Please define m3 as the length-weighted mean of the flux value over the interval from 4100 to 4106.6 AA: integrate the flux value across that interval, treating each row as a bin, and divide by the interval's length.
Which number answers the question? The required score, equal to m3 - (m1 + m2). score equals -3.4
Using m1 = 3.63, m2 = 3.25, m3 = 3.5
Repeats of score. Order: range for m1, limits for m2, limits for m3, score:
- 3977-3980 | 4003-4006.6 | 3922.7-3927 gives -4.5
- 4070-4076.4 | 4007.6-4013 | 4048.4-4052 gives -3.4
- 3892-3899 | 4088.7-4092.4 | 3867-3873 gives -4.8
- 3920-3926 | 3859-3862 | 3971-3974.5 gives -2.0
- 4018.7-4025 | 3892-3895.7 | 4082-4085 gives -2.2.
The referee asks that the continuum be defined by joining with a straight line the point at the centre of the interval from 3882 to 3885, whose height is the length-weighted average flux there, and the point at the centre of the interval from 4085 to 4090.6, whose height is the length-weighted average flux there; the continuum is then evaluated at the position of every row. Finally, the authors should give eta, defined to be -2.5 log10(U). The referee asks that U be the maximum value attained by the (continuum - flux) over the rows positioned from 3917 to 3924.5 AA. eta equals 3.5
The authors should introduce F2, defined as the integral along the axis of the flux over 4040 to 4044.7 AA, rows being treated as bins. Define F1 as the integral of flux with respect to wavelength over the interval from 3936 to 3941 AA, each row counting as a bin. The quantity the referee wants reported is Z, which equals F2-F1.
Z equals 9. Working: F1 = 9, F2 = 18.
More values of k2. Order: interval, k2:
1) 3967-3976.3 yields 3975.87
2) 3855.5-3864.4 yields 3863.95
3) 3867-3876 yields 3875.54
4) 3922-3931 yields 3930.36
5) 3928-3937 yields 3936.70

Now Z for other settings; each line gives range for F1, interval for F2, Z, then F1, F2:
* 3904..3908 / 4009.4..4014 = 7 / 11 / 19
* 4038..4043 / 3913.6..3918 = -7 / 19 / 12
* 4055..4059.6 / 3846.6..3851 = -7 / 16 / 9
